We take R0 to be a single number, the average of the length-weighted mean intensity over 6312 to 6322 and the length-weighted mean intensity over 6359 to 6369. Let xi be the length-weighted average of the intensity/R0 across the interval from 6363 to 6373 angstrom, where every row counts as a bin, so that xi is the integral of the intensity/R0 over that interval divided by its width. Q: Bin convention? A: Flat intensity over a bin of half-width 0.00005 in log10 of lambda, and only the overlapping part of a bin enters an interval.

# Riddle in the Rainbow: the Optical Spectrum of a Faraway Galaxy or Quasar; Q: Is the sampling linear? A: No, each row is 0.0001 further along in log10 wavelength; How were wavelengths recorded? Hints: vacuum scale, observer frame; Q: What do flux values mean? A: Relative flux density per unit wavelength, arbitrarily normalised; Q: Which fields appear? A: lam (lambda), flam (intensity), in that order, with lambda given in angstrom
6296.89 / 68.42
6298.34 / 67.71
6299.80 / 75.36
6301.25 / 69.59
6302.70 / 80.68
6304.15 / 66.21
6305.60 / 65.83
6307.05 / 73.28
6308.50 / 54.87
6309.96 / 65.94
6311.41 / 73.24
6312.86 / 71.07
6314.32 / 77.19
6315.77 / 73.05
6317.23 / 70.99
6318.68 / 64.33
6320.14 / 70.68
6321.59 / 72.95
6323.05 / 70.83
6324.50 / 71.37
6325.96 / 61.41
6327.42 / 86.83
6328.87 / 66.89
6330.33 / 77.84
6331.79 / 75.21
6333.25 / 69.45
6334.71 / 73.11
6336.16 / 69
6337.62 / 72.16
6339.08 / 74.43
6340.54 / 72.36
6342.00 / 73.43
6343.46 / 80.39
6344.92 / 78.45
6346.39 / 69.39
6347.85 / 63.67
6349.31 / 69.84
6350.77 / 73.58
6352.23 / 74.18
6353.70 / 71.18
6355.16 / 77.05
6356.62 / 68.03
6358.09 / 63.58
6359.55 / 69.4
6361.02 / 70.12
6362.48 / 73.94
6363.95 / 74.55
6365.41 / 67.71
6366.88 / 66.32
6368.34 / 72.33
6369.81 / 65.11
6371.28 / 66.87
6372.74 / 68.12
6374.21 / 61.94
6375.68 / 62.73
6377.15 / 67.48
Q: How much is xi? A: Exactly 0.97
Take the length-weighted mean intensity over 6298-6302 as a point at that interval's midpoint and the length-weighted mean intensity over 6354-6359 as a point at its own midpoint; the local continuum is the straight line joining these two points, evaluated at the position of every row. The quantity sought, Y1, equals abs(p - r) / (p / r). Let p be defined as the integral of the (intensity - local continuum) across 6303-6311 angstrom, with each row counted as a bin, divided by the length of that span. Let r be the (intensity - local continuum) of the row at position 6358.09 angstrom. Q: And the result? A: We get 2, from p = -4.6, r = -6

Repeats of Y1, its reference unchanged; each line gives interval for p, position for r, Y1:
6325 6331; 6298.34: -8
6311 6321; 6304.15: -36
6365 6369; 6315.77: -10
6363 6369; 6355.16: 58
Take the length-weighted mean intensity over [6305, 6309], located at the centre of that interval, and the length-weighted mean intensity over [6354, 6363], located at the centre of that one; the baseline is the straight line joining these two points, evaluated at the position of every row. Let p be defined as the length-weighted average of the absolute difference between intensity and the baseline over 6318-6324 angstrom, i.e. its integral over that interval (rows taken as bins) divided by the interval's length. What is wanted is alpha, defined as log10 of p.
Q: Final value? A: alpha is 0.62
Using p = 4.1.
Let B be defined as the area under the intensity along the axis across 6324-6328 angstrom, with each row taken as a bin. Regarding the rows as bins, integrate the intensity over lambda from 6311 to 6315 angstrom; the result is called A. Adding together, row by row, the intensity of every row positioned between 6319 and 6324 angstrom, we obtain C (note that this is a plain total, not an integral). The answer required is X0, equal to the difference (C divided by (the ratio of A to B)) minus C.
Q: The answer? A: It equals -3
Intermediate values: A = 295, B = 291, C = 214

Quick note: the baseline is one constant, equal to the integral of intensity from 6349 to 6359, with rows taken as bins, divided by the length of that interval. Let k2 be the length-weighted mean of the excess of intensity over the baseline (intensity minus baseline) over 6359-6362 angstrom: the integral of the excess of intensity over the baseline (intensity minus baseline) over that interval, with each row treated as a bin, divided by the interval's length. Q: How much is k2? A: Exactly -1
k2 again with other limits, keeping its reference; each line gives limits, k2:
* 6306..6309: -6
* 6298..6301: 1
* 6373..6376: -8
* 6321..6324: 1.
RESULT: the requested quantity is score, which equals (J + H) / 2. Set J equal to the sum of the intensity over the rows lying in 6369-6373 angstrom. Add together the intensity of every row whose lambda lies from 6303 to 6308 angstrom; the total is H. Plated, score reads 203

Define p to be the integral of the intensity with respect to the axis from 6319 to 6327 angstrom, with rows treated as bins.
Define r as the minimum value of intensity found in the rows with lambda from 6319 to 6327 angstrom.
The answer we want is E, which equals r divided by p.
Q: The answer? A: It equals 0.110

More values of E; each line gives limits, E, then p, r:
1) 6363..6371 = 0.118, 553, 65.11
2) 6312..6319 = 0.128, 502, 64.33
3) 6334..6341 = 0.136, 506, 69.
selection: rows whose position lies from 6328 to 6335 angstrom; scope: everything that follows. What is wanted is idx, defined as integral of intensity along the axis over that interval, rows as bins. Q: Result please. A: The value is 509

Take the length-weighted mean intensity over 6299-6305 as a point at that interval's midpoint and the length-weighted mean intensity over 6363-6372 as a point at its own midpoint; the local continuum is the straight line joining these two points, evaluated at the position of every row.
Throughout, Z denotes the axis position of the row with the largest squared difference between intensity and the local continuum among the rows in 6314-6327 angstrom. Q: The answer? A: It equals 6325.96 angstrom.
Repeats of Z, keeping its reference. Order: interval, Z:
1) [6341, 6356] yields 6343.46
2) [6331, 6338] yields 6331.79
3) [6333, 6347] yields 6343.46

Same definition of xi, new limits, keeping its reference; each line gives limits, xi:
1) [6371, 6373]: 0.95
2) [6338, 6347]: 1.05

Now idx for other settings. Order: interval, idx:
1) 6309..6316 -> 500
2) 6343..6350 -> 504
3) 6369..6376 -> 456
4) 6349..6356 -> 513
